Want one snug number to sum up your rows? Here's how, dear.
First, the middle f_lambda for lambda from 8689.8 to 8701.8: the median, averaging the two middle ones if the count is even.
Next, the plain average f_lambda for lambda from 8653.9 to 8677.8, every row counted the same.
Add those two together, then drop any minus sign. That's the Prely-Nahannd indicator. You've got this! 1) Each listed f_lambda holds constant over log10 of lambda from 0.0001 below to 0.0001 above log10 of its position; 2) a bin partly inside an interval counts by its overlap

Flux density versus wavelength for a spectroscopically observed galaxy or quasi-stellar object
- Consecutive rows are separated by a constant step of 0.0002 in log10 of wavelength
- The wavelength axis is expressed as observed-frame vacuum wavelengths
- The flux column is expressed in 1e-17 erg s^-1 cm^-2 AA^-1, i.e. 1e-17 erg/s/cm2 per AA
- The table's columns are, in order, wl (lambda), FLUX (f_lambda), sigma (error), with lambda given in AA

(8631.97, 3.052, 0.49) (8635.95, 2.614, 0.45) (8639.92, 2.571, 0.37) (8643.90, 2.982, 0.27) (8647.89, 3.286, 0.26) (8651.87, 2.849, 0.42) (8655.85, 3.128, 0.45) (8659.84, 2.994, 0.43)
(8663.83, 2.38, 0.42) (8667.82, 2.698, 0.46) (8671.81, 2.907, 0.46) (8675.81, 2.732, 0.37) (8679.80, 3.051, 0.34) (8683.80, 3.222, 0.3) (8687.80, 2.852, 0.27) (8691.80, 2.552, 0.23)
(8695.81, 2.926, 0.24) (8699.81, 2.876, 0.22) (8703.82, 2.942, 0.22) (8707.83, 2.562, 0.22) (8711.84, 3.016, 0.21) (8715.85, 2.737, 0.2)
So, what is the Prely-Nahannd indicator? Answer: 5.68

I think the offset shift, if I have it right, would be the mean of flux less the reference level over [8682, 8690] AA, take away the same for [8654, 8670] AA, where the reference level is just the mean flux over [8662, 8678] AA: 0.2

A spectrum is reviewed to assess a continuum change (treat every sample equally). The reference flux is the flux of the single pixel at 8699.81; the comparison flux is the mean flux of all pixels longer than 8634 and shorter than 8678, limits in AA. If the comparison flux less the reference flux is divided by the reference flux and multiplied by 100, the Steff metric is -2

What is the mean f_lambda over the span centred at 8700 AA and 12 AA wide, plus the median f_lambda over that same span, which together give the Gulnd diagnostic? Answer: 5.84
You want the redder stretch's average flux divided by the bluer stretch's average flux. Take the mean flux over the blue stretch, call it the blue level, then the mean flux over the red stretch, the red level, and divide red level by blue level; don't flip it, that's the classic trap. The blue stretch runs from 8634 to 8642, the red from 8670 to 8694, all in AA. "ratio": 1.11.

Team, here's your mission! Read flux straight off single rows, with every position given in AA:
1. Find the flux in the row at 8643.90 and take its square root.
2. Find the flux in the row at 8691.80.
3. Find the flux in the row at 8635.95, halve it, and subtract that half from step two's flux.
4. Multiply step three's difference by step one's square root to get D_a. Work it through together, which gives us 2.15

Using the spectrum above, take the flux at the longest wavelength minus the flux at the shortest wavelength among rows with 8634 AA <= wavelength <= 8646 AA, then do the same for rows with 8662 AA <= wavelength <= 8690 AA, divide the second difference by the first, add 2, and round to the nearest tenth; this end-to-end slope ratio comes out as 3.3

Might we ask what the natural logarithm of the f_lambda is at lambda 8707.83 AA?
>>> 0.94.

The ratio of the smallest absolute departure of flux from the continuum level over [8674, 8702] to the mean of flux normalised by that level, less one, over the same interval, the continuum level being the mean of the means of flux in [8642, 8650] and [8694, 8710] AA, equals -1.7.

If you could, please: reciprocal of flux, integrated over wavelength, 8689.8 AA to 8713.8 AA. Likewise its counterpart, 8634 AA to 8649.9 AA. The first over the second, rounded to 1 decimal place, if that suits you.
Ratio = 1.5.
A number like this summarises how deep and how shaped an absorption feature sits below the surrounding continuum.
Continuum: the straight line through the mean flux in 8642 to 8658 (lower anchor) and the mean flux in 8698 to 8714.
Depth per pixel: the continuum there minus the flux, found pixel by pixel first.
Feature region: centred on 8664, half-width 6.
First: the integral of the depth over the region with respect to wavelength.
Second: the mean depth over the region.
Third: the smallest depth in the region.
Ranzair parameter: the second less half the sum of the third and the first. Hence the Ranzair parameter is -1.60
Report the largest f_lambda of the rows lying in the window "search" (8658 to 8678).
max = 2.994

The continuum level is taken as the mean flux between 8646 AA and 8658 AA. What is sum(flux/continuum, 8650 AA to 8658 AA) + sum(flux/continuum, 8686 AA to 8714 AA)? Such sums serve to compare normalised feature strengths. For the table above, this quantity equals 8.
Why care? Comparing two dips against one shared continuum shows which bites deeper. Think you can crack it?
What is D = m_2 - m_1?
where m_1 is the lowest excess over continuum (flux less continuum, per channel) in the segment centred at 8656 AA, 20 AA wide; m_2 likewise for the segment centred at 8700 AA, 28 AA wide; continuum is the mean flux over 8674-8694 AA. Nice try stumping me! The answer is 0.17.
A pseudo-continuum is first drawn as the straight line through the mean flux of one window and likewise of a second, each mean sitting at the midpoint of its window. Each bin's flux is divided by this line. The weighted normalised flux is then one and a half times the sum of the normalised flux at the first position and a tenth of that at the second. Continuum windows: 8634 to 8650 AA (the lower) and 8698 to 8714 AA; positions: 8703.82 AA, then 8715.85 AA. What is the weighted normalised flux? 1.69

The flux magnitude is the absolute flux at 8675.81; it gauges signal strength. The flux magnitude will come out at 2.73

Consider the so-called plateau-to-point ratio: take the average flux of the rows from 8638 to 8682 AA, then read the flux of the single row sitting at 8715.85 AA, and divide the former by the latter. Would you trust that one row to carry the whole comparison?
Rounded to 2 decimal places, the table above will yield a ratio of 1.05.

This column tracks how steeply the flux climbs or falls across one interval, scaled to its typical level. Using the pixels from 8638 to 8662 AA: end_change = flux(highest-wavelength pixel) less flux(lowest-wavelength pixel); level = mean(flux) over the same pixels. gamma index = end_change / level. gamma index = 0.14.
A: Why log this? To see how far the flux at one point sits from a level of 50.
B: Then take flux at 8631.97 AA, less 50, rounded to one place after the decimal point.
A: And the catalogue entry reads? -46.9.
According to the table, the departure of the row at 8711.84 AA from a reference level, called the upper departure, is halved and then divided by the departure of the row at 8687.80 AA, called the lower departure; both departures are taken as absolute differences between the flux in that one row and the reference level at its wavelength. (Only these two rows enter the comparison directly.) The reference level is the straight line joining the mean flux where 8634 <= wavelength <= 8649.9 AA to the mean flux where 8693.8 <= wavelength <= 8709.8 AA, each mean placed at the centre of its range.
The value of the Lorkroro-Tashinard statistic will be 5.8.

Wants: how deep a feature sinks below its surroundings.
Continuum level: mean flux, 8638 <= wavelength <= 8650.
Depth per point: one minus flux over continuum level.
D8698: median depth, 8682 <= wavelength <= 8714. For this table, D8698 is 0.015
